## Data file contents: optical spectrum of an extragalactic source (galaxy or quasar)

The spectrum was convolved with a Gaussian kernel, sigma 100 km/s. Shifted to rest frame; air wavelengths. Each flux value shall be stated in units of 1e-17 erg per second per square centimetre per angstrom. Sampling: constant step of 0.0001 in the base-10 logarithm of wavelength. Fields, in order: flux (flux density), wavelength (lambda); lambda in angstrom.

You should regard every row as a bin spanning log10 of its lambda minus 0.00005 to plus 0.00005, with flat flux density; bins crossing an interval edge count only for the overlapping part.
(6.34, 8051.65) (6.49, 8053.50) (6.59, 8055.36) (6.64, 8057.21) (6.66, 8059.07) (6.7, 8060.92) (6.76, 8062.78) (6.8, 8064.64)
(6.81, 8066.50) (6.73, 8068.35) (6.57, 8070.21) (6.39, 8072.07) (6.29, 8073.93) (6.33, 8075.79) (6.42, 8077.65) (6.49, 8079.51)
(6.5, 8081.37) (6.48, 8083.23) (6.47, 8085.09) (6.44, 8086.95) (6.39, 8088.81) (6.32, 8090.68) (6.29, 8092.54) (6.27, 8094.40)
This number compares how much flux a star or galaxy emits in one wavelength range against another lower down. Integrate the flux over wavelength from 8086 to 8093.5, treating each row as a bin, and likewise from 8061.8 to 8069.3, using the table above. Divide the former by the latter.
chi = 0.94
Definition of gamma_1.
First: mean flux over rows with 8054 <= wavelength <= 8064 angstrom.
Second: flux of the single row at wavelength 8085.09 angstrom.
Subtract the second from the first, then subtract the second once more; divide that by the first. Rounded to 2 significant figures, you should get -0.94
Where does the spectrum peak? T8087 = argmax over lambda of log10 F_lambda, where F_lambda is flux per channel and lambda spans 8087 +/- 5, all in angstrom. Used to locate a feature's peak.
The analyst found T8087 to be 8083.23 angstrom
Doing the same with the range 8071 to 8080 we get 8079.51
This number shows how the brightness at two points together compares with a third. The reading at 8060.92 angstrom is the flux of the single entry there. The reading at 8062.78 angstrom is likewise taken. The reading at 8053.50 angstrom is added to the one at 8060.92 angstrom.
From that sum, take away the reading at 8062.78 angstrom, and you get 6.4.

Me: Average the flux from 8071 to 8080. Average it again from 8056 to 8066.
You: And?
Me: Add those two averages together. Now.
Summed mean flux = 13.1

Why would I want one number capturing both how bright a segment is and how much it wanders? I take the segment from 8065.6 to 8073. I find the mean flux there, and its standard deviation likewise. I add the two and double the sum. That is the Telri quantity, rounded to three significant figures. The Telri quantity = 13.6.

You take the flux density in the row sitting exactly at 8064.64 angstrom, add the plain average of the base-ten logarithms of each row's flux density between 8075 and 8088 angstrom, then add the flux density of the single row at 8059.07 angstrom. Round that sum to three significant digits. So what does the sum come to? 14.3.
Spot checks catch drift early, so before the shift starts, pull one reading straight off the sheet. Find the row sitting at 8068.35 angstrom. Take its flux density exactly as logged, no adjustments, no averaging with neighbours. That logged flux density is 6.73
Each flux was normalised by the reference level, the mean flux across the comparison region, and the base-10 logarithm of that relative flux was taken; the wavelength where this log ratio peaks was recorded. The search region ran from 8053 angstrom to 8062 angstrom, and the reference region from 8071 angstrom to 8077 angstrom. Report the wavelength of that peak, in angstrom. 8060.92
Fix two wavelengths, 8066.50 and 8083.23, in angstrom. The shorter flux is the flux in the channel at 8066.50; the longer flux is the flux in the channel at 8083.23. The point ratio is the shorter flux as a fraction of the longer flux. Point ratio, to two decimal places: 1.05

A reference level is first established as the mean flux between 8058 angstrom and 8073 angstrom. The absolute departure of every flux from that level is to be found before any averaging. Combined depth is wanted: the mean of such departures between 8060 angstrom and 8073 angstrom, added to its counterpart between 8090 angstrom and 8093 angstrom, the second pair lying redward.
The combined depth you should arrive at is 0.49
